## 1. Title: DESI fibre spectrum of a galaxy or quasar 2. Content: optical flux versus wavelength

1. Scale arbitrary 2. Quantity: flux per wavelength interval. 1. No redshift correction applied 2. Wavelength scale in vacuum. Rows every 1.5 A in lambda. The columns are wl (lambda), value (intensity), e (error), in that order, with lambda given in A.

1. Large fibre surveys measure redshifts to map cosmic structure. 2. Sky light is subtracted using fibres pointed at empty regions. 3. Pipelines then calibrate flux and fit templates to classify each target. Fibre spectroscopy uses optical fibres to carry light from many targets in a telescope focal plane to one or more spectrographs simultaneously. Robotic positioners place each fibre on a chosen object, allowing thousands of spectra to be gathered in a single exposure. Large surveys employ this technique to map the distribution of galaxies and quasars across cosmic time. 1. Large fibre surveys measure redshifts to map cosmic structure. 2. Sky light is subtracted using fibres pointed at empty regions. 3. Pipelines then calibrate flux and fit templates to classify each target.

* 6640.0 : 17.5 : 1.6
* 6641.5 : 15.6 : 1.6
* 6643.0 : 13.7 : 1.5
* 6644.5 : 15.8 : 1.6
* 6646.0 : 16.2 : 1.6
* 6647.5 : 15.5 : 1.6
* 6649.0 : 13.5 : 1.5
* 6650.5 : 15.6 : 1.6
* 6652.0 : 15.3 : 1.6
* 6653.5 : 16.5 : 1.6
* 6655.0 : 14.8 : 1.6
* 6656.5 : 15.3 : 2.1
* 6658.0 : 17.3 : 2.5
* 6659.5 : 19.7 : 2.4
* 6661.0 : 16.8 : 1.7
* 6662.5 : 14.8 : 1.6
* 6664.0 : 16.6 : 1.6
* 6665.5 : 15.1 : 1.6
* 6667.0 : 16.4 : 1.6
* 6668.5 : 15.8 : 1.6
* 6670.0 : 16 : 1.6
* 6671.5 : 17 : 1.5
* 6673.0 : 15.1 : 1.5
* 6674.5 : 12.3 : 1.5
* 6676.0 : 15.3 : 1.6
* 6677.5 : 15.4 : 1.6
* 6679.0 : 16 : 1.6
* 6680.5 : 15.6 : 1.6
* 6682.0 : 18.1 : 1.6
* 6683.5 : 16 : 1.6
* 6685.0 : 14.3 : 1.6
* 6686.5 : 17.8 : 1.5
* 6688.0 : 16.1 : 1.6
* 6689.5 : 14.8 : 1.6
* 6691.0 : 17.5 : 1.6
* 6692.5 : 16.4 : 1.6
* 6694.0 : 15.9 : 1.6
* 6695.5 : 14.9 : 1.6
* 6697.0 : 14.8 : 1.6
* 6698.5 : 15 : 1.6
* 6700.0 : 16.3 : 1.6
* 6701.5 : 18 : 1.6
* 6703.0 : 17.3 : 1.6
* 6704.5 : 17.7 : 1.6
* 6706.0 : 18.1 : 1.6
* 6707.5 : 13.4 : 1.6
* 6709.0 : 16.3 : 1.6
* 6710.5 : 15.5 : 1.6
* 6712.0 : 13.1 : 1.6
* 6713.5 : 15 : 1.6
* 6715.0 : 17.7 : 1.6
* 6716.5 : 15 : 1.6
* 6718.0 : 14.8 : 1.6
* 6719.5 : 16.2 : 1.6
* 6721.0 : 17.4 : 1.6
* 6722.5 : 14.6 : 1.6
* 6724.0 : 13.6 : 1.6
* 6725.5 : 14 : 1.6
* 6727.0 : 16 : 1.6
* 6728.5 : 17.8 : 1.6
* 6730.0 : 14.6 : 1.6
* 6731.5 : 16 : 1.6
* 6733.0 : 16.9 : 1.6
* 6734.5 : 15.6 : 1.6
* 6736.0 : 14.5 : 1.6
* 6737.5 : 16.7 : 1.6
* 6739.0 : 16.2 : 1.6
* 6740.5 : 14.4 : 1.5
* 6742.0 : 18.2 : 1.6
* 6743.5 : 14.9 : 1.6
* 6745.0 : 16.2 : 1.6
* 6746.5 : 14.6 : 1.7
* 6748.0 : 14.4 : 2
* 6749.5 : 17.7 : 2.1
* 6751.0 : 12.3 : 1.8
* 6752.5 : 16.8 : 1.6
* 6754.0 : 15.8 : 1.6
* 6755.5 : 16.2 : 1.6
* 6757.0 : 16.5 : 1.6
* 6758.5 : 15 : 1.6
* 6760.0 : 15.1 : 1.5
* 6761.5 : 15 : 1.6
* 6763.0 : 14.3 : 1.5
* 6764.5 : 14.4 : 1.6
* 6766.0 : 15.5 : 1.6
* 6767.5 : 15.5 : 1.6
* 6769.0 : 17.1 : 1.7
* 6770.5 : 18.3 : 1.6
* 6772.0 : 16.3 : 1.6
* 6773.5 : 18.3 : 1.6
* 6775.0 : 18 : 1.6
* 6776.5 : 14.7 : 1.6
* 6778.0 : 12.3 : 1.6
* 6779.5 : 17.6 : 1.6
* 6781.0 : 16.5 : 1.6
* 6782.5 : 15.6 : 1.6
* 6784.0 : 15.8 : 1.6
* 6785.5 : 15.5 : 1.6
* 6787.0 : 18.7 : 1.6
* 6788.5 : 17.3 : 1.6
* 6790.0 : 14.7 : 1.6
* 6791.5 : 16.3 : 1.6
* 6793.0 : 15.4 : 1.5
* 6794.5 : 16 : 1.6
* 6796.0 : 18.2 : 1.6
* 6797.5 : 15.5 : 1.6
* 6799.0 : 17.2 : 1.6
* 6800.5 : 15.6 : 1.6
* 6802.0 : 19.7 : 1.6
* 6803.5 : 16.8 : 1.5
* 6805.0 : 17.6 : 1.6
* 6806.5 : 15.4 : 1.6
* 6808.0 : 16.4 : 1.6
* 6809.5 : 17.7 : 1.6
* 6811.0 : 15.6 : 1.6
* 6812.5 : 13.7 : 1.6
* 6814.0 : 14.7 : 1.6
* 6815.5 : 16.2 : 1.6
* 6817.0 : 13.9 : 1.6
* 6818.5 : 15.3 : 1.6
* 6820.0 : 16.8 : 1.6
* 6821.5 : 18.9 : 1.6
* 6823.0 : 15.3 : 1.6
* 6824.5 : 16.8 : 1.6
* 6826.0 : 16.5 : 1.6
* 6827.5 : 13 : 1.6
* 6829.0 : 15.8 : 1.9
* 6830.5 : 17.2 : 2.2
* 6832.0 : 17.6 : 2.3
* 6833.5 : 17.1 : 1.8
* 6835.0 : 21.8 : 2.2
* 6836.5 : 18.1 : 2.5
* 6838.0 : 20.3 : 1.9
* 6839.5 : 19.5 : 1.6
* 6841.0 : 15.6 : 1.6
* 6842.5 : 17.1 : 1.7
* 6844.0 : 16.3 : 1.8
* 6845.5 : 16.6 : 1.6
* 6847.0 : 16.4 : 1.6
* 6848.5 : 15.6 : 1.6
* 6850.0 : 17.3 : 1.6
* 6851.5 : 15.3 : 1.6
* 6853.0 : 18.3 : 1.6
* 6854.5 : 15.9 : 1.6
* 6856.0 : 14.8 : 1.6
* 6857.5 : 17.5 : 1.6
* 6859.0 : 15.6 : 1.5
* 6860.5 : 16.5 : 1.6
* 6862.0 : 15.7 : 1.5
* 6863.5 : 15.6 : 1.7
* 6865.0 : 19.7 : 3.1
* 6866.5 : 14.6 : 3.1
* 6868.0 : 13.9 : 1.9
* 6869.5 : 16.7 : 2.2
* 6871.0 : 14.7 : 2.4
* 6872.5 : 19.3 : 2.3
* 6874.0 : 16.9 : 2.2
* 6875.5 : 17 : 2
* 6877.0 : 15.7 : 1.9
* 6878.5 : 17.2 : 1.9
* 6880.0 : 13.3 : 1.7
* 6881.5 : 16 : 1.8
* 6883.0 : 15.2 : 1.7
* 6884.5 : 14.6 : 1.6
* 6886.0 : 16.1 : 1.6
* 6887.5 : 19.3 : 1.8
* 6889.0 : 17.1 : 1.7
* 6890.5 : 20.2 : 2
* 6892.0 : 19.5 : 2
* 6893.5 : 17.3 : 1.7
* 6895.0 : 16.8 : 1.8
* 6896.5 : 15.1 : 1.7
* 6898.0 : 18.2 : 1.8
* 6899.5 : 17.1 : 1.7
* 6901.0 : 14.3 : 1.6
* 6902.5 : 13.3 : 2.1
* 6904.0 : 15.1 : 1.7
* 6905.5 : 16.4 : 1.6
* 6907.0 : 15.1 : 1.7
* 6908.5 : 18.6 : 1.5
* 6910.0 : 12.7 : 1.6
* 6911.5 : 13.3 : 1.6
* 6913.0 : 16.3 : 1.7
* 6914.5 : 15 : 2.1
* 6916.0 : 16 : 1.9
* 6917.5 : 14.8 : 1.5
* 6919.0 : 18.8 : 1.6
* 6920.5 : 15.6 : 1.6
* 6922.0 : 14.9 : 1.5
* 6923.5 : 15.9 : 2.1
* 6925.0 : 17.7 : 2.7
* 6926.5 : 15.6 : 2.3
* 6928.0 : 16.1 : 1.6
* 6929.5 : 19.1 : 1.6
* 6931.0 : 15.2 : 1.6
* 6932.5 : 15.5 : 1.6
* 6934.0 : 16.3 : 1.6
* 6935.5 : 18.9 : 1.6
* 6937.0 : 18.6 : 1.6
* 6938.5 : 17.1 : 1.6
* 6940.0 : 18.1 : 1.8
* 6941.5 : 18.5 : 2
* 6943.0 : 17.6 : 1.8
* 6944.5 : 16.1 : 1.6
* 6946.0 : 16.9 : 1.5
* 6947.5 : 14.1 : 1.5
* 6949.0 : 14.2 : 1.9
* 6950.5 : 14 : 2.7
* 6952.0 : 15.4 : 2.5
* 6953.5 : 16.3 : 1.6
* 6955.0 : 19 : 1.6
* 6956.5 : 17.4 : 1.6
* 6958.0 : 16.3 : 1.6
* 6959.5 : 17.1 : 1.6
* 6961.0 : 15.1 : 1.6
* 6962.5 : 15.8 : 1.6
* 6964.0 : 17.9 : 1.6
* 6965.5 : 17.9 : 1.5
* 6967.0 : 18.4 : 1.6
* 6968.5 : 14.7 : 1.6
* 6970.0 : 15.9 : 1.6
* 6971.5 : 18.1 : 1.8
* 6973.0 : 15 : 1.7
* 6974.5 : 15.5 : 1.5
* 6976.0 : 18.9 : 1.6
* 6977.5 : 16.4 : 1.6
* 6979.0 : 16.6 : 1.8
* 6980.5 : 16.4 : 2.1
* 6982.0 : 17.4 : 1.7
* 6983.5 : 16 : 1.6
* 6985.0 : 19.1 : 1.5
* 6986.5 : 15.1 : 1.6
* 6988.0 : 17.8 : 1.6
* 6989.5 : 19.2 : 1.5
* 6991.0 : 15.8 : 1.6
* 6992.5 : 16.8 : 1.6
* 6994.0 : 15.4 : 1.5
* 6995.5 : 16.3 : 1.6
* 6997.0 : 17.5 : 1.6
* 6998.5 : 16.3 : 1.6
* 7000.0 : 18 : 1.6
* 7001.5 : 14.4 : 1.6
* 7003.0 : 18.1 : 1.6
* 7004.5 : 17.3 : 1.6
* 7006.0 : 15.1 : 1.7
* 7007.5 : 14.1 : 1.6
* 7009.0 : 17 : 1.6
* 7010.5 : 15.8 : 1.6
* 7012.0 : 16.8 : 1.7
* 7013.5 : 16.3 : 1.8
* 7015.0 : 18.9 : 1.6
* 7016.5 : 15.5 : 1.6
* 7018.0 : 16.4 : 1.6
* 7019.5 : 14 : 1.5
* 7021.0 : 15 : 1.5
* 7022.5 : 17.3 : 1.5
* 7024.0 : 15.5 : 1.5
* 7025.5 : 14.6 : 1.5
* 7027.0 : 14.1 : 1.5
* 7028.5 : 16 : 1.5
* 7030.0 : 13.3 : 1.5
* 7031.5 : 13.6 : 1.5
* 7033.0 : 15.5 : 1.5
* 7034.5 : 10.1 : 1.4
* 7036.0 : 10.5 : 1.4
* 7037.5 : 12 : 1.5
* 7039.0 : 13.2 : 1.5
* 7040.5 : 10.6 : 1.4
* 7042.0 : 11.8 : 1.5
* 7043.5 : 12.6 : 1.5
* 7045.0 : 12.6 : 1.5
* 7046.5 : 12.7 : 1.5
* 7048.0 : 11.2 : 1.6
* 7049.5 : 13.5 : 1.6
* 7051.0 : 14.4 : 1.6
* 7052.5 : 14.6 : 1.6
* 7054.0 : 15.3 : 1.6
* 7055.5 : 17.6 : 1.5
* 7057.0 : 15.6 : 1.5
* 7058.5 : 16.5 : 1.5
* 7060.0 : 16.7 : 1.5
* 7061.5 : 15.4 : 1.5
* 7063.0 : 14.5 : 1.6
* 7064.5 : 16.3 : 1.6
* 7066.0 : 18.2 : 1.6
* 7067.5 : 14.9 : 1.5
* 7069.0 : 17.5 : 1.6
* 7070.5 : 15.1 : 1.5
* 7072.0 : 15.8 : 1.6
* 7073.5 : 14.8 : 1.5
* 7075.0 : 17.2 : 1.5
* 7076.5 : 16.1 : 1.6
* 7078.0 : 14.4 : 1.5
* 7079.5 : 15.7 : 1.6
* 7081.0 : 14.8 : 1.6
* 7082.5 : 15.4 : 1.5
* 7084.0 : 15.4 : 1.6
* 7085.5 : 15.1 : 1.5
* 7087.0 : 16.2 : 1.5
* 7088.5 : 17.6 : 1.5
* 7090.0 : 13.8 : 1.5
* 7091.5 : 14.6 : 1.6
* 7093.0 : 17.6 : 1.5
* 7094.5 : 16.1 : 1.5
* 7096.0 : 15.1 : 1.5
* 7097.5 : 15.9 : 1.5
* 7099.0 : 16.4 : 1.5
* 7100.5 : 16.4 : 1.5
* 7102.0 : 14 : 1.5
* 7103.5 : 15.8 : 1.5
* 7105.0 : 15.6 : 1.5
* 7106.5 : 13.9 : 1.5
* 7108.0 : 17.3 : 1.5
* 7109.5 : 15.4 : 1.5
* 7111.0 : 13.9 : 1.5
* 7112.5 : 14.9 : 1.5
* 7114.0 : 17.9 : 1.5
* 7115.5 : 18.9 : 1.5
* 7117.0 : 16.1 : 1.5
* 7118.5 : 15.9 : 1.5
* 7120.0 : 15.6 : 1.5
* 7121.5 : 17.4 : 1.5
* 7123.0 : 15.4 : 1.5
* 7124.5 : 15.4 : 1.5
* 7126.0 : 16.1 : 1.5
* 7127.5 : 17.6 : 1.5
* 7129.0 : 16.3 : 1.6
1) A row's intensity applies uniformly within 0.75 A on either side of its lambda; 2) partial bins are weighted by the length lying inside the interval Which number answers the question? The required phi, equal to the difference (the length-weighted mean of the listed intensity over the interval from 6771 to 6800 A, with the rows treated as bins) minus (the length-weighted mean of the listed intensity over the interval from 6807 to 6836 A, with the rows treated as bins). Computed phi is 0.0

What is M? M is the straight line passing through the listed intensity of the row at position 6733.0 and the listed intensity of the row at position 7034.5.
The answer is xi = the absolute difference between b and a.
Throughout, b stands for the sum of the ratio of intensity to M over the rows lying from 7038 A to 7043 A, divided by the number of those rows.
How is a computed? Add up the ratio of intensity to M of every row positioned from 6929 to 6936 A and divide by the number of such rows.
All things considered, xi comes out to 0.2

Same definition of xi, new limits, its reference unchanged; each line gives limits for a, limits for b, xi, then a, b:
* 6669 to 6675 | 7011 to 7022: 0.7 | 0.83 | 1.5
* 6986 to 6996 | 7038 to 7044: 0.3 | 1.50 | 1.2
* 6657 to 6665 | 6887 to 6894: 0.5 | 0.92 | 1.4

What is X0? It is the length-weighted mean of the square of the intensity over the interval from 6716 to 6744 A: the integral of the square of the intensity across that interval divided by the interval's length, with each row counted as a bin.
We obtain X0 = 247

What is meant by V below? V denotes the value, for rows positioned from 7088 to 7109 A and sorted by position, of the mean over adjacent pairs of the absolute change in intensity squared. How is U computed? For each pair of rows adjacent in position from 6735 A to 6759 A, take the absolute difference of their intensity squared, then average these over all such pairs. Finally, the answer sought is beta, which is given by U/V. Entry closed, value 1.29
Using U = 65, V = 50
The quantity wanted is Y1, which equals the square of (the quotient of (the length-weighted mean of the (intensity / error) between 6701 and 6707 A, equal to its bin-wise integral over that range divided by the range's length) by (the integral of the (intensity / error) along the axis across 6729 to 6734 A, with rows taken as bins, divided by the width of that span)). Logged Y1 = 1.22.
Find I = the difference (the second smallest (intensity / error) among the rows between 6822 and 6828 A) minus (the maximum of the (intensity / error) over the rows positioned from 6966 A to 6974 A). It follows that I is -1.94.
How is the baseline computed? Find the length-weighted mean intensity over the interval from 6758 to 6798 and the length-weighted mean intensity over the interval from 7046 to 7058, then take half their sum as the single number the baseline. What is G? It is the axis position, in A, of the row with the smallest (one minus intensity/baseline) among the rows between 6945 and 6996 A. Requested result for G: 6989.5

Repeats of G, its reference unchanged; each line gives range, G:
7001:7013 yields 7003.0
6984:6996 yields 6989.5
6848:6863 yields 6853.0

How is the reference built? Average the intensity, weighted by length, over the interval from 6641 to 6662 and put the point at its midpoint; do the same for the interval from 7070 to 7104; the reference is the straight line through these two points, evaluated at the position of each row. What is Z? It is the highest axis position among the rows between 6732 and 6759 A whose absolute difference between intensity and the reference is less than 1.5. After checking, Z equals 6758.5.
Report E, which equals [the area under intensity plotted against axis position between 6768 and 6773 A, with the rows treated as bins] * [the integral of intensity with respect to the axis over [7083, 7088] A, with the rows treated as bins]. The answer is 6734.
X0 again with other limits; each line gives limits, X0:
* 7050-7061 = 249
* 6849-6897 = 276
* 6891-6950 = 269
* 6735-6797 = 256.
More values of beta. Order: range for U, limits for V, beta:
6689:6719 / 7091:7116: 0.97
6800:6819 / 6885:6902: 0.85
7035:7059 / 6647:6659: 0.76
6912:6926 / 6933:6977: 1.22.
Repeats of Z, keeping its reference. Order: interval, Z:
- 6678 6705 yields 6700.0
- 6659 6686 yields 6683.5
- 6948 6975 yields 6974.5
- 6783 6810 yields 6808.0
